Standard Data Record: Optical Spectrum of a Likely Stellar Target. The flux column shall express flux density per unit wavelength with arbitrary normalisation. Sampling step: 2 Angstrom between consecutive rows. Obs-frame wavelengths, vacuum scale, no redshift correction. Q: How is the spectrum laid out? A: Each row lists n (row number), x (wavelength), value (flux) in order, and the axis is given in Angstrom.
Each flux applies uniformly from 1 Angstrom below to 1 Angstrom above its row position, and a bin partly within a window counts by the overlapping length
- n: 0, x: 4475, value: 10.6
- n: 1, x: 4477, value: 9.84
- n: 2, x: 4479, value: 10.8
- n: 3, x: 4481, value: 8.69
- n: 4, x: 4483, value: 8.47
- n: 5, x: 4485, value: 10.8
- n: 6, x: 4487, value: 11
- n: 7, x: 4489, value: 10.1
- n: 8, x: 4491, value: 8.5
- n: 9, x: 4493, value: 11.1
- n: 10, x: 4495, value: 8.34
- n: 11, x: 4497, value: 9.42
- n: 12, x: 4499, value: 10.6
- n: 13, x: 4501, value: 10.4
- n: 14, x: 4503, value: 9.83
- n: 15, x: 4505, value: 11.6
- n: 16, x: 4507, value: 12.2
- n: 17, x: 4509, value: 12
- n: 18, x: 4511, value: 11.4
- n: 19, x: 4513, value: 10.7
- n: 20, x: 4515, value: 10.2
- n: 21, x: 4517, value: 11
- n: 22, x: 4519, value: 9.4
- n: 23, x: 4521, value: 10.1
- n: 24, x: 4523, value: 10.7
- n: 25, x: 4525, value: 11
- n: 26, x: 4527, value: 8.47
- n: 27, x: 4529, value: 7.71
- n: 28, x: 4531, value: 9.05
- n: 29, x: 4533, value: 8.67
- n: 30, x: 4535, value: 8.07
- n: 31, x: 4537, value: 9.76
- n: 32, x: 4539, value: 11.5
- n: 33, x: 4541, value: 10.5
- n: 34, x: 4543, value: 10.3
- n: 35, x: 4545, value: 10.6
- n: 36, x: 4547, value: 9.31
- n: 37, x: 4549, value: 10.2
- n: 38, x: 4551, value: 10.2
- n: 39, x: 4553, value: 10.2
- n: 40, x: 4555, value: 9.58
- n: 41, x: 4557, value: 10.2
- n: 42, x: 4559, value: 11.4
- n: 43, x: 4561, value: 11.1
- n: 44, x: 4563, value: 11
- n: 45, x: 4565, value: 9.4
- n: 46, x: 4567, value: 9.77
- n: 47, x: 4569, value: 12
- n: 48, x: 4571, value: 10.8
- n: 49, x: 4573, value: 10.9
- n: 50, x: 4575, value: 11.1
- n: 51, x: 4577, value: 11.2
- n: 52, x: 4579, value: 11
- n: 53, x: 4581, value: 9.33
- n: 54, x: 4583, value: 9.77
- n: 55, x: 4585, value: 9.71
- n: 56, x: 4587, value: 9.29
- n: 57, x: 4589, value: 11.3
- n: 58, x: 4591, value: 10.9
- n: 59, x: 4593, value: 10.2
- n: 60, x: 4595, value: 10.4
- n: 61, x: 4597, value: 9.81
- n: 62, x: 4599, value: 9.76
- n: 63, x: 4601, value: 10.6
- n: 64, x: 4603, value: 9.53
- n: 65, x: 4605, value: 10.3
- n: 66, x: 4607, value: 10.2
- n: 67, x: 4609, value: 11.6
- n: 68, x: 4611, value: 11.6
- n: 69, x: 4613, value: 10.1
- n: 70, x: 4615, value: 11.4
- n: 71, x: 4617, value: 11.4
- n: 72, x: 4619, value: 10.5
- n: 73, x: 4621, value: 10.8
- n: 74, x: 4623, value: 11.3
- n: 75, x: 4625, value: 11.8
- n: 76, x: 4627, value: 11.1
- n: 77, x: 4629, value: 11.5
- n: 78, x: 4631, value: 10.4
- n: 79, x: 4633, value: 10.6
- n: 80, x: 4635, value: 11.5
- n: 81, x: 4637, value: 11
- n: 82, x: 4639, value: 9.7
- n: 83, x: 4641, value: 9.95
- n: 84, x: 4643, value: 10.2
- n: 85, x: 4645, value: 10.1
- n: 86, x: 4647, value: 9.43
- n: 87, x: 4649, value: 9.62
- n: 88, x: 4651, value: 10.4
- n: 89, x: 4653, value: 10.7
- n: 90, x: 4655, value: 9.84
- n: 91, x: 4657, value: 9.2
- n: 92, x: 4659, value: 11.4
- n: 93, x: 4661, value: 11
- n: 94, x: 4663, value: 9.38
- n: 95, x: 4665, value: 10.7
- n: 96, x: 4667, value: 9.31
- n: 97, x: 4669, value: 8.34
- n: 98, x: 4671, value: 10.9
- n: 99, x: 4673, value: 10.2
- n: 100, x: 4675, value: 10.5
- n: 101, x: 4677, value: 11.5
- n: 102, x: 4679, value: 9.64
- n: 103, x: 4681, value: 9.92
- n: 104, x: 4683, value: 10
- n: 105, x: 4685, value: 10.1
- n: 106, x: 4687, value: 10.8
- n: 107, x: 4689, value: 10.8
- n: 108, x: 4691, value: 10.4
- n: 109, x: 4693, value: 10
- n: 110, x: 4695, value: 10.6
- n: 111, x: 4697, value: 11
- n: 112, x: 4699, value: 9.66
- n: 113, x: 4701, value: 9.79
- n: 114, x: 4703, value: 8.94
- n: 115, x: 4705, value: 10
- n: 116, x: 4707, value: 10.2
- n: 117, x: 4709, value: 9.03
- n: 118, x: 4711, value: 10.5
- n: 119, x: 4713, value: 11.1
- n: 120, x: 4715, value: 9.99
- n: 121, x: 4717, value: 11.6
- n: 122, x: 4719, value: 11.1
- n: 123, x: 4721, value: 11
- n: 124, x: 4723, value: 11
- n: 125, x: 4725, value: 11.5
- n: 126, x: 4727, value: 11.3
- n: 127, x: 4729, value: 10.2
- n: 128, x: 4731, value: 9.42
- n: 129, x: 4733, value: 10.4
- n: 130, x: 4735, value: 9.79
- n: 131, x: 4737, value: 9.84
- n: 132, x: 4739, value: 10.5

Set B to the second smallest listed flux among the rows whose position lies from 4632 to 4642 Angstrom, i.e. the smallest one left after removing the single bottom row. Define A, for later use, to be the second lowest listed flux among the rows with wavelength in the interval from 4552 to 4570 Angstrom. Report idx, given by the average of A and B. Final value 9.8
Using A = 9.58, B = 9.95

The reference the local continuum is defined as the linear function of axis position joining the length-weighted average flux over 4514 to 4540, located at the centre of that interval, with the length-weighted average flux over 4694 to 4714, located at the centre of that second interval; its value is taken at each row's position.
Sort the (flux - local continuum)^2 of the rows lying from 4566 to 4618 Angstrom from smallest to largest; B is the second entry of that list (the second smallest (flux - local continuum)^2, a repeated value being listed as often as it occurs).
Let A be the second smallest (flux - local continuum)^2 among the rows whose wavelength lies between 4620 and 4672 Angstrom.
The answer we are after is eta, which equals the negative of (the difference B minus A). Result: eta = 0.016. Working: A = 0.016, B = 0.000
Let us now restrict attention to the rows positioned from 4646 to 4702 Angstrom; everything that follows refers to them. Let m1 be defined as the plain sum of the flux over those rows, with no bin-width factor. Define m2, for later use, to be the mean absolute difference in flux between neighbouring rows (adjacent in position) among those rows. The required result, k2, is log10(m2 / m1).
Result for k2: -2.55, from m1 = 285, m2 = 0.80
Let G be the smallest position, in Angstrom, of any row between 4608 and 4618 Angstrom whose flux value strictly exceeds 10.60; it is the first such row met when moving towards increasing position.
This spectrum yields 4609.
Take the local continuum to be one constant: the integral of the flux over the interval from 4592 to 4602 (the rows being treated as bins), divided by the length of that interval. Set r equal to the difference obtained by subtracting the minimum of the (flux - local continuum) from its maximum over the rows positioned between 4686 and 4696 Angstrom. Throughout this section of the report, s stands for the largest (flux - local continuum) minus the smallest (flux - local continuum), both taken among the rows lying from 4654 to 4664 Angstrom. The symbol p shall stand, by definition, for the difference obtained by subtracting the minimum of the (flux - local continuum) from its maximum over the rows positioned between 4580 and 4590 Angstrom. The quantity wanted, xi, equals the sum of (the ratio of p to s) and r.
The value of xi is 1.7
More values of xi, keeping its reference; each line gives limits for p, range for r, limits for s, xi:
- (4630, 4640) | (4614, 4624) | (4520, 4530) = 1.4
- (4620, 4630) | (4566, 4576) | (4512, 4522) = 2.9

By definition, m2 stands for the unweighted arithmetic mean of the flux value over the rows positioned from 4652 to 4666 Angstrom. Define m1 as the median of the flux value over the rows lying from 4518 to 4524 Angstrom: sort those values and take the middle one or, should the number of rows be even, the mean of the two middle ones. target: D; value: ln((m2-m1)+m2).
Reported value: 2.35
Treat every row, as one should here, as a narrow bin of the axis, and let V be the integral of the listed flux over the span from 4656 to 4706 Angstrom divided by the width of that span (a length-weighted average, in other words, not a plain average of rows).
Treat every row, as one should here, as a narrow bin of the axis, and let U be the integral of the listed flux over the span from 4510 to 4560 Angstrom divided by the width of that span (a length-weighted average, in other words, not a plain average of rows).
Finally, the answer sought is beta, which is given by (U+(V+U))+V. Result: 40.34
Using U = 10.0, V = 10.2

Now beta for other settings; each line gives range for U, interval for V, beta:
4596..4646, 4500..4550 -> 41.71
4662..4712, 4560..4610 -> 41.05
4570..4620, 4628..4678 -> 41.61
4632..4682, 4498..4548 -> 40.81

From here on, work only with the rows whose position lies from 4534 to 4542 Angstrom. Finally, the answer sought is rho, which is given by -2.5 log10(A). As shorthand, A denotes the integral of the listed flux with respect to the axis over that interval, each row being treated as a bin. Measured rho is -4.75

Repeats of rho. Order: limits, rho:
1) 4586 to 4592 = -4.50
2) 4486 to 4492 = -4.43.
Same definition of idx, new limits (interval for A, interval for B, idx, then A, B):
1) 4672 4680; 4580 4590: 9.8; 10.2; 9.33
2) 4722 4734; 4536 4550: 10.0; 10.2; 9.76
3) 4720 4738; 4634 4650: 9.7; 9.79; 9.62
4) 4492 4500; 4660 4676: 9.4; 9.42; 9.31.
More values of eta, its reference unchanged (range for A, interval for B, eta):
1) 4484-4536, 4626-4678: 0.034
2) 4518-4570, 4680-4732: 0.002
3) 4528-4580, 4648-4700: 0.002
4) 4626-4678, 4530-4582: 0.011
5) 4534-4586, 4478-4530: -0.049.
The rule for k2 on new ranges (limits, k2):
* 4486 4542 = -2.42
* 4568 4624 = -2.67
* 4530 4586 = -2.61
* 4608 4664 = -2.64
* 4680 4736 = -2.66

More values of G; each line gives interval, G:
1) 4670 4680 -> 4671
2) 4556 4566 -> 4559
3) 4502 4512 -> 4505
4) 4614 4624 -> 4615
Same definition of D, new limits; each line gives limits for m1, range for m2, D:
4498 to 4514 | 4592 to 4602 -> 2.23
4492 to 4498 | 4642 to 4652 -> 2.35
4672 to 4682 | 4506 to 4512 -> 2.61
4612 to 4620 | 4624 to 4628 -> 2.48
